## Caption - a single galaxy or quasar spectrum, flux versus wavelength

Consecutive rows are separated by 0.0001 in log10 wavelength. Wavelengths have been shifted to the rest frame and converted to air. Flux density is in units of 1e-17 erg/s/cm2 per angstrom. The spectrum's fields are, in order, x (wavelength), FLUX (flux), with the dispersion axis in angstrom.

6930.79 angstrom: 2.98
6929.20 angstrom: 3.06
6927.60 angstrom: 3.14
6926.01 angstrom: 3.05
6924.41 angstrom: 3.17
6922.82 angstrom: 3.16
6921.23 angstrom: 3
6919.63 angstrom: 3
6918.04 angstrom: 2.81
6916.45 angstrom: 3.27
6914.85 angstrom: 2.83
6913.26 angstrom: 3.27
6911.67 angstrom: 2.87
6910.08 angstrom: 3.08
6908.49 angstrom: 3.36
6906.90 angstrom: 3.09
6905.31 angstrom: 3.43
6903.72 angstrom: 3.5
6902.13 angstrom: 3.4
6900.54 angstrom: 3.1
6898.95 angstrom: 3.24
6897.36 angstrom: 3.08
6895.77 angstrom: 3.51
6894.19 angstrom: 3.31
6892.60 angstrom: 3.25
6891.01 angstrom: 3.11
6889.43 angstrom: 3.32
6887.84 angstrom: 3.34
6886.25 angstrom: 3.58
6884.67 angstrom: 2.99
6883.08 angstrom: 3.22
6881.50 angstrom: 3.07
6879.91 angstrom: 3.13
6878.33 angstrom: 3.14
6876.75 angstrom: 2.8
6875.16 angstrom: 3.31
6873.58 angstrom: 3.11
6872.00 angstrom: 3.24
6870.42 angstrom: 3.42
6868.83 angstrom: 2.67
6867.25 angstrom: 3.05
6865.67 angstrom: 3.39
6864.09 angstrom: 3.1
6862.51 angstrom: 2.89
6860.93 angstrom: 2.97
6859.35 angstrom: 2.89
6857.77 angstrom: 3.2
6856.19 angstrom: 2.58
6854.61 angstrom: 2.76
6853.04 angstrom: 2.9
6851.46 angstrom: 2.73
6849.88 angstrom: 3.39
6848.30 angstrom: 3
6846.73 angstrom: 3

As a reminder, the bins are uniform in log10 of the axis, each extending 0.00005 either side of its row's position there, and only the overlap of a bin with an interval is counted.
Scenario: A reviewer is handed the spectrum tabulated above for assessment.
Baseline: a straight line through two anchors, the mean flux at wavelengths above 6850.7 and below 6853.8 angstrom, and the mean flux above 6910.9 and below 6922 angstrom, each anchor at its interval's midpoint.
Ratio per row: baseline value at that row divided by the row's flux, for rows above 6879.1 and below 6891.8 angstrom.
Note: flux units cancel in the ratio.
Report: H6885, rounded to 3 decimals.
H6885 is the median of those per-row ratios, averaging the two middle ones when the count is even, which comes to 0.914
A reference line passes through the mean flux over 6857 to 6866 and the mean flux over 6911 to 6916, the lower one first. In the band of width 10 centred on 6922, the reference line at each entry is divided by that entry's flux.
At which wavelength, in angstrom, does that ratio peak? 6918.04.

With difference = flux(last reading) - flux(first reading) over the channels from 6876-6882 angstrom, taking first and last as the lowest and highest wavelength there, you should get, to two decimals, 0.27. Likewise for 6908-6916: -0.53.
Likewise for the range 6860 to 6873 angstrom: 0.27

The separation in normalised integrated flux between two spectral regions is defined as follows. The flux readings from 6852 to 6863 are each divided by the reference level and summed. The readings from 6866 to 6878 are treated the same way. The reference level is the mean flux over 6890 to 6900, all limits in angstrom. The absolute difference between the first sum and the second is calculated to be 0.43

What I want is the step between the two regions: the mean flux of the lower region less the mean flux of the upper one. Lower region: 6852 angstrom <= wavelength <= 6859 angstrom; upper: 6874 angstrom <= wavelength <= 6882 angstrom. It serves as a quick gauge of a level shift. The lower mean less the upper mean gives -0.23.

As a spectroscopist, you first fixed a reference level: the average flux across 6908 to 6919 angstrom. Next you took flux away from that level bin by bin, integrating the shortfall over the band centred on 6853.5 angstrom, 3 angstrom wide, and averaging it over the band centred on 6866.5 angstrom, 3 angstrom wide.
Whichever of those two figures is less -0.15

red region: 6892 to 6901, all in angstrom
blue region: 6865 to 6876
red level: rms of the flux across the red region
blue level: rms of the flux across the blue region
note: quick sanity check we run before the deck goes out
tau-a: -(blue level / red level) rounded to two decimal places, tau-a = -0.98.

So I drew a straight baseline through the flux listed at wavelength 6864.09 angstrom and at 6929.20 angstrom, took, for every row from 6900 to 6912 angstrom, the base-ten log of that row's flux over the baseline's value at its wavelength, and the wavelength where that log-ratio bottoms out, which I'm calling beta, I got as 6911.67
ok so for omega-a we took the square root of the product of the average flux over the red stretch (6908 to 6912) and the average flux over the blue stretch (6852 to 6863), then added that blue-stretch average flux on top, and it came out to 5.88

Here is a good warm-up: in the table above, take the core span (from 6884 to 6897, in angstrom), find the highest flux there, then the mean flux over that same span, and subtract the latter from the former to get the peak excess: 0.28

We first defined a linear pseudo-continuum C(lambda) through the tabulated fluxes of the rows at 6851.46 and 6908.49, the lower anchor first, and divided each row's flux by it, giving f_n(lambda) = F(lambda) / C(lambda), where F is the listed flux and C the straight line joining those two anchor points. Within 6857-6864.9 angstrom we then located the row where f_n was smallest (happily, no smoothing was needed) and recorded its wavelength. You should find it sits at 6862.51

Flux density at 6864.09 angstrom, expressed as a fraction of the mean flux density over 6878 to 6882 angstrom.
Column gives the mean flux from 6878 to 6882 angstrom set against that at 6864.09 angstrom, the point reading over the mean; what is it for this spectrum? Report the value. 1.00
